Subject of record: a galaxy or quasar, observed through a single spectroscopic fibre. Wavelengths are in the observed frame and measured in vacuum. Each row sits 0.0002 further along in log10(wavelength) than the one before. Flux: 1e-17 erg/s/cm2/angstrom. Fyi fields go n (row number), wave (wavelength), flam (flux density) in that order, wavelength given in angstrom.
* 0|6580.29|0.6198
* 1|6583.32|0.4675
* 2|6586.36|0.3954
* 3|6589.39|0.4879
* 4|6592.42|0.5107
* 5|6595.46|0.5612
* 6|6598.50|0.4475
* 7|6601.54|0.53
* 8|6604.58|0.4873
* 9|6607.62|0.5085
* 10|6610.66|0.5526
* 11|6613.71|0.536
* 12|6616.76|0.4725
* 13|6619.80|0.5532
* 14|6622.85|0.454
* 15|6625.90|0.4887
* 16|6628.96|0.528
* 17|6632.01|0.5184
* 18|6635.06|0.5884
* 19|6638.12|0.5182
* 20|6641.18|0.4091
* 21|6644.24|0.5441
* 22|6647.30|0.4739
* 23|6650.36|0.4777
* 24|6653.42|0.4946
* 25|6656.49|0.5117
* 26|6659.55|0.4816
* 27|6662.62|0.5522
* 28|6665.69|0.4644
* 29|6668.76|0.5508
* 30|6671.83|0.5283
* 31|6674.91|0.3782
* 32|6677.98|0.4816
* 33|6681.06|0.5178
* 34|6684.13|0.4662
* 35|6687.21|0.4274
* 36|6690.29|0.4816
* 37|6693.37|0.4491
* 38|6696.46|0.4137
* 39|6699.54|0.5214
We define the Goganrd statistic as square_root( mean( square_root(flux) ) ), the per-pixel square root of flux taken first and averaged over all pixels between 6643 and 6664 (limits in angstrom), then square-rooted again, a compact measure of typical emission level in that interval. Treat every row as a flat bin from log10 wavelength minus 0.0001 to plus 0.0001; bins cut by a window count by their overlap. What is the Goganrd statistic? 0.843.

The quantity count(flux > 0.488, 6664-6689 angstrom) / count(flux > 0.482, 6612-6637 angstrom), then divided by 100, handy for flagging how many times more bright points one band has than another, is 0.0050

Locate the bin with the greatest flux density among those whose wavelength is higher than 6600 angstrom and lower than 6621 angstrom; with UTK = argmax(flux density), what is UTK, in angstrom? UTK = 6619.80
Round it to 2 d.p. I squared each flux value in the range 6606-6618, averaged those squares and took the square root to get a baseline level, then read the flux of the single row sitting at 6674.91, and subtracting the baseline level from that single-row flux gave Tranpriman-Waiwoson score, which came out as -0.14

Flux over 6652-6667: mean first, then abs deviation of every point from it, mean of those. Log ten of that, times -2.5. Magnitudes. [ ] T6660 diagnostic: 4.0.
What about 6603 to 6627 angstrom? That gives 3.8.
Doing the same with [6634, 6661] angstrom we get 3.6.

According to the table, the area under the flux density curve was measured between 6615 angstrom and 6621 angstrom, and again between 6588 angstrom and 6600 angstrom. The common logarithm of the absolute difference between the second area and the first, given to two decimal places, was 0.47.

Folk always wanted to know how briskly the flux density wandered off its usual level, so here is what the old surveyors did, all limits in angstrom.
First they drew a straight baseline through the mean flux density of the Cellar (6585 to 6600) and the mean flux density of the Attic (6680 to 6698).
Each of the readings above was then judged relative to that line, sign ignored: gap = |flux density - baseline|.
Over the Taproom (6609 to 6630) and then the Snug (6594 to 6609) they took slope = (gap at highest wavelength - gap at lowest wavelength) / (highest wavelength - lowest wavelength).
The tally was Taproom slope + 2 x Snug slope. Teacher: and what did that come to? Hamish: -0.009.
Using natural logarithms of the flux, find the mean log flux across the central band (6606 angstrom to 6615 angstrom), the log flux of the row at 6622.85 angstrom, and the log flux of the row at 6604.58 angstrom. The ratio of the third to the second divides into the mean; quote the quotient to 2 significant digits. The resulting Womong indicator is -0.69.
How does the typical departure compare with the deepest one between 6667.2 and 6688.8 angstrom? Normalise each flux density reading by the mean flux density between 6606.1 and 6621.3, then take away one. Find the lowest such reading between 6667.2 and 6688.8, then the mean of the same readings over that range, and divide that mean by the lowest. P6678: 0.31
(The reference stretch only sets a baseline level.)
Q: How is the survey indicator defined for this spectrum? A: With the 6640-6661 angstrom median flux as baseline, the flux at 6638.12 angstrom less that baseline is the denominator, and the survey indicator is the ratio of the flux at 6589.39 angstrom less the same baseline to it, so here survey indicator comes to 0.2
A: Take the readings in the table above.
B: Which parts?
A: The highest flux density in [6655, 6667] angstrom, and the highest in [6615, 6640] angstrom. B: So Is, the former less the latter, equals -0.036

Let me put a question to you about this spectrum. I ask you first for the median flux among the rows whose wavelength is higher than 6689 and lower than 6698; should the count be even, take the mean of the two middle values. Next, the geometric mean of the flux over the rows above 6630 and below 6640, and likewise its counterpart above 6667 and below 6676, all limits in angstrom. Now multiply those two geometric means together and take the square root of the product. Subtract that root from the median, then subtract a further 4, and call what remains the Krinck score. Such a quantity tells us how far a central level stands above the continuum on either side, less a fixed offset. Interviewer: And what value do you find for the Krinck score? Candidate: -4.06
